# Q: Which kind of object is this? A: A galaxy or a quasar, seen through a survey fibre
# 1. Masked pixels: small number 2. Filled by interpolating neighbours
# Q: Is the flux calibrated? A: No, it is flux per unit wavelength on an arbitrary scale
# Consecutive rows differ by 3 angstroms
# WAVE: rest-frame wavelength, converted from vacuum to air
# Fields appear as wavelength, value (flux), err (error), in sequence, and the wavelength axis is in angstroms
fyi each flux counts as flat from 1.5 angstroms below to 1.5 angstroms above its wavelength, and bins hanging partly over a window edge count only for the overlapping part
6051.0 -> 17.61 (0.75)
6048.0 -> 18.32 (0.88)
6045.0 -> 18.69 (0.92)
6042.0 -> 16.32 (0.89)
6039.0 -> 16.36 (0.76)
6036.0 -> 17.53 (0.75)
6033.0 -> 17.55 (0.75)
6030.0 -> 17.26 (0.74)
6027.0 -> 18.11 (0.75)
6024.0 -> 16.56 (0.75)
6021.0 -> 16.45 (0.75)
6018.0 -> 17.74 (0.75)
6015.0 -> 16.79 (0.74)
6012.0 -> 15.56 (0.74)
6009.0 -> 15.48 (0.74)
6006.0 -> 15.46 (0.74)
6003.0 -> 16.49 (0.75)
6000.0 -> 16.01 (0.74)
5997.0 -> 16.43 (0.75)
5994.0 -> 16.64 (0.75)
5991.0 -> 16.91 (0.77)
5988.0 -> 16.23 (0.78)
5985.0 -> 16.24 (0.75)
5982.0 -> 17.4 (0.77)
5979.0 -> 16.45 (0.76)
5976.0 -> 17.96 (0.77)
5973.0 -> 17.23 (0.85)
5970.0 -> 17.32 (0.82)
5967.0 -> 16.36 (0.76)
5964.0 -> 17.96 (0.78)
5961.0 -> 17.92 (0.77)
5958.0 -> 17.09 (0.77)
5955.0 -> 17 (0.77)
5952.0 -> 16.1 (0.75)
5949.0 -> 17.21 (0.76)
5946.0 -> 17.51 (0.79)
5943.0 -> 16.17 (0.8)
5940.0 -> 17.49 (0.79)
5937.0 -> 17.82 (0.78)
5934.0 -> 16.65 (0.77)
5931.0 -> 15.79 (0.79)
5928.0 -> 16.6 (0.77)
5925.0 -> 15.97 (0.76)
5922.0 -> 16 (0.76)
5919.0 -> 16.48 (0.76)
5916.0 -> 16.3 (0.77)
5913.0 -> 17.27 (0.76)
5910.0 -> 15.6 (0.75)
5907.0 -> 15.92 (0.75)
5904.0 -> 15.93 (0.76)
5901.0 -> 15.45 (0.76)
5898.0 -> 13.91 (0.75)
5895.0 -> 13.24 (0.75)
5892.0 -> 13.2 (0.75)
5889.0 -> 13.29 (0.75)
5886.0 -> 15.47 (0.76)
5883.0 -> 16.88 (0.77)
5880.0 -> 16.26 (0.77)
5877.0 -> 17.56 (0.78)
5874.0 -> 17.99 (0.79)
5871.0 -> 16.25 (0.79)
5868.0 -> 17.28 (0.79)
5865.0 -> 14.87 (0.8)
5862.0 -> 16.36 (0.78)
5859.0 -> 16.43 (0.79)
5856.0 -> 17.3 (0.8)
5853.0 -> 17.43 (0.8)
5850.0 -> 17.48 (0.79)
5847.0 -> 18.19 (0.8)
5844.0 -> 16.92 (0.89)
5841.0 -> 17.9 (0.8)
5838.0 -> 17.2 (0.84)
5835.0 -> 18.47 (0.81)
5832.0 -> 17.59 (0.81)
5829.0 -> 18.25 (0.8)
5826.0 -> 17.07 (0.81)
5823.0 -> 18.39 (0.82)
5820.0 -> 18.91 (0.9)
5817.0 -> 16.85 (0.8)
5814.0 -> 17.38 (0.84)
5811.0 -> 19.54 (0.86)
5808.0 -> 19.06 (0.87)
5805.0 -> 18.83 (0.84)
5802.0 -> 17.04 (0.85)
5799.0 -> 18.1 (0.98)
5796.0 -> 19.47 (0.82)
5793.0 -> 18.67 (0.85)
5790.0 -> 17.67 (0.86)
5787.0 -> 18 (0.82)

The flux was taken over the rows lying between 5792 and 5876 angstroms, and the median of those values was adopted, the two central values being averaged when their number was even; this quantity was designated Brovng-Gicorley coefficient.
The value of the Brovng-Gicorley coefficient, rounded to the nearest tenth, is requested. 17.5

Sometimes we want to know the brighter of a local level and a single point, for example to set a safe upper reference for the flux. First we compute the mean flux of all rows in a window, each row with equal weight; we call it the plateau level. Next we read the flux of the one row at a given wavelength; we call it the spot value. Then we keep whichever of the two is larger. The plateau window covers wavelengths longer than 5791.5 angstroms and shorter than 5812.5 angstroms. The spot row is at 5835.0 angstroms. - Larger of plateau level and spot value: 18.7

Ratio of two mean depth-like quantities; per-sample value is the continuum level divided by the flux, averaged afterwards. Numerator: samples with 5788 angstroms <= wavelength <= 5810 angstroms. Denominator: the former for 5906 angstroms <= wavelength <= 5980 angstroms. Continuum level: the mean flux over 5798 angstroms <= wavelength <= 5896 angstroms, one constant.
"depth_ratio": 0.91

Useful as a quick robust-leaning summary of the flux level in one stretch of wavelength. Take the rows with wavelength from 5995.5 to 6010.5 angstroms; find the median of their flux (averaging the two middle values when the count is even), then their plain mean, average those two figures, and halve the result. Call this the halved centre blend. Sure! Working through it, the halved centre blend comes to 8.00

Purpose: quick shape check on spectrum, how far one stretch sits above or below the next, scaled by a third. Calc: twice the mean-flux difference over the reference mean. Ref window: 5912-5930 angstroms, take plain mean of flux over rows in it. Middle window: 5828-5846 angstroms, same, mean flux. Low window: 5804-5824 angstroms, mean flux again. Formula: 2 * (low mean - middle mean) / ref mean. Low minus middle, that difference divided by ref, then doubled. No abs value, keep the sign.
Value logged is 0.085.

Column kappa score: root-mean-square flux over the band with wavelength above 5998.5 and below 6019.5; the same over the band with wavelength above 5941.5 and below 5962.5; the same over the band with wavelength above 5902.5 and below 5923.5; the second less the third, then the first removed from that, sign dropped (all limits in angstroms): 15.4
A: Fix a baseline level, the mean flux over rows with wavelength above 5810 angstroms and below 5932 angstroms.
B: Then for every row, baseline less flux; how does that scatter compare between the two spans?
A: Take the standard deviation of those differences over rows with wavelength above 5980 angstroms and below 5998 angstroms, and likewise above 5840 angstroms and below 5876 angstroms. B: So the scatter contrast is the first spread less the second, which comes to -0.48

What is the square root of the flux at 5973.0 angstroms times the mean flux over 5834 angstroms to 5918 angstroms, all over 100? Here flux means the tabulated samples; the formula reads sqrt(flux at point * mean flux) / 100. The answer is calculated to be 0.168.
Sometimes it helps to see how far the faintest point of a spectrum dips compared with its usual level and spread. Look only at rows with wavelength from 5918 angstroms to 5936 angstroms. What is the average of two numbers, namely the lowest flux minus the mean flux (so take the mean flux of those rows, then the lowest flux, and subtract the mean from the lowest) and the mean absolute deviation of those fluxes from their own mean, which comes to -0.1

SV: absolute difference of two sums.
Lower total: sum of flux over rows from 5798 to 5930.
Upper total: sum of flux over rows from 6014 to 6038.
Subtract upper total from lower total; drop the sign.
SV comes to 600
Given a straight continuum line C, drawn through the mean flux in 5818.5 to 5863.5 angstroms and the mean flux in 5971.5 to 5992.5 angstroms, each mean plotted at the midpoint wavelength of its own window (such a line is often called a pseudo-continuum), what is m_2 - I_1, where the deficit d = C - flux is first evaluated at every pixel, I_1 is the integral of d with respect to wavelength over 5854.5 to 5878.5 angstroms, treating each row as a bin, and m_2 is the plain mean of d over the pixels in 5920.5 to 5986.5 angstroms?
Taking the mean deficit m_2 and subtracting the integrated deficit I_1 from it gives -17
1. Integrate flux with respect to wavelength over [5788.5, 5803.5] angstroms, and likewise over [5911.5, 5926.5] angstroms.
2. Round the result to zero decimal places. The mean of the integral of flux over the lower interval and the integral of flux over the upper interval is 259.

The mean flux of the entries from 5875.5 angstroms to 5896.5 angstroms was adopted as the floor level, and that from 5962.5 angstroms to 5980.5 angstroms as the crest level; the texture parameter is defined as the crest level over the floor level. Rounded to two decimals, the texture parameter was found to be 1.14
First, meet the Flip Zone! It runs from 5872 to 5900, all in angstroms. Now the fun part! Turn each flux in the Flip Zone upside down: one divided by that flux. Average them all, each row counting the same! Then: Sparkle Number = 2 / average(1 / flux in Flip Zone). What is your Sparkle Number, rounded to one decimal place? 30.2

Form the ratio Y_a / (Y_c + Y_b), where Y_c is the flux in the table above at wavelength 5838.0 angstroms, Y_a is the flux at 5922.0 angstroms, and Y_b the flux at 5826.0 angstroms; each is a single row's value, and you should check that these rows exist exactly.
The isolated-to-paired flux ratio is 0.47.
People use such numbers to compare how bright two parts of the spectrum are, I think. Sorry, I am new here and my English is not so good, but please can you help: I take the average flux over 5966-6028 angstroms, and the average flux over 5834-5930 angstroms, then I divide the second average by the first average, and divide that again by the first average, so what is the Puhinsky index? 0.0587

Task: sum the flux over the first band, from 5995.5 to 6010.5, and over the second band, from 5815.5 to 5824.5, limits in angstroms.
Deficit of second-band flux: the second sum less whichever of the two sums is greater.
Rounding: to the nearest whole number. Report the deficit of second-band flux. -26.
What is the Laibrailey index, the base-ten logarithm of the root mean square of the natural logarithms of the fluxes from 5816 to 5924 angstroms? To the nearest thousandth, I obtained 0.448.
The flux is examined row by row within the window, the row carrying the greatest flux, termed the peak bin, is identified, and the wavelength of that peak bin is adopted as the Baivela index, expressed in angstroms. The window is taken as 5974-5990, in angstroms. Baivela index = 5976.0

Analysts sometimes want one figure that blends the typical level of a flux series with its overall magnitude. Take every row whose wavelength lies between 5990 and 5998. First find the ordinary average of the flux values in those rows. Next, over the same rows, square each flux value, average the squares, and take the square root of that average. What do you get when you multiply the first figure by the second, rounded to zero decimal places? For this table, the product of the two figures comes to 278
